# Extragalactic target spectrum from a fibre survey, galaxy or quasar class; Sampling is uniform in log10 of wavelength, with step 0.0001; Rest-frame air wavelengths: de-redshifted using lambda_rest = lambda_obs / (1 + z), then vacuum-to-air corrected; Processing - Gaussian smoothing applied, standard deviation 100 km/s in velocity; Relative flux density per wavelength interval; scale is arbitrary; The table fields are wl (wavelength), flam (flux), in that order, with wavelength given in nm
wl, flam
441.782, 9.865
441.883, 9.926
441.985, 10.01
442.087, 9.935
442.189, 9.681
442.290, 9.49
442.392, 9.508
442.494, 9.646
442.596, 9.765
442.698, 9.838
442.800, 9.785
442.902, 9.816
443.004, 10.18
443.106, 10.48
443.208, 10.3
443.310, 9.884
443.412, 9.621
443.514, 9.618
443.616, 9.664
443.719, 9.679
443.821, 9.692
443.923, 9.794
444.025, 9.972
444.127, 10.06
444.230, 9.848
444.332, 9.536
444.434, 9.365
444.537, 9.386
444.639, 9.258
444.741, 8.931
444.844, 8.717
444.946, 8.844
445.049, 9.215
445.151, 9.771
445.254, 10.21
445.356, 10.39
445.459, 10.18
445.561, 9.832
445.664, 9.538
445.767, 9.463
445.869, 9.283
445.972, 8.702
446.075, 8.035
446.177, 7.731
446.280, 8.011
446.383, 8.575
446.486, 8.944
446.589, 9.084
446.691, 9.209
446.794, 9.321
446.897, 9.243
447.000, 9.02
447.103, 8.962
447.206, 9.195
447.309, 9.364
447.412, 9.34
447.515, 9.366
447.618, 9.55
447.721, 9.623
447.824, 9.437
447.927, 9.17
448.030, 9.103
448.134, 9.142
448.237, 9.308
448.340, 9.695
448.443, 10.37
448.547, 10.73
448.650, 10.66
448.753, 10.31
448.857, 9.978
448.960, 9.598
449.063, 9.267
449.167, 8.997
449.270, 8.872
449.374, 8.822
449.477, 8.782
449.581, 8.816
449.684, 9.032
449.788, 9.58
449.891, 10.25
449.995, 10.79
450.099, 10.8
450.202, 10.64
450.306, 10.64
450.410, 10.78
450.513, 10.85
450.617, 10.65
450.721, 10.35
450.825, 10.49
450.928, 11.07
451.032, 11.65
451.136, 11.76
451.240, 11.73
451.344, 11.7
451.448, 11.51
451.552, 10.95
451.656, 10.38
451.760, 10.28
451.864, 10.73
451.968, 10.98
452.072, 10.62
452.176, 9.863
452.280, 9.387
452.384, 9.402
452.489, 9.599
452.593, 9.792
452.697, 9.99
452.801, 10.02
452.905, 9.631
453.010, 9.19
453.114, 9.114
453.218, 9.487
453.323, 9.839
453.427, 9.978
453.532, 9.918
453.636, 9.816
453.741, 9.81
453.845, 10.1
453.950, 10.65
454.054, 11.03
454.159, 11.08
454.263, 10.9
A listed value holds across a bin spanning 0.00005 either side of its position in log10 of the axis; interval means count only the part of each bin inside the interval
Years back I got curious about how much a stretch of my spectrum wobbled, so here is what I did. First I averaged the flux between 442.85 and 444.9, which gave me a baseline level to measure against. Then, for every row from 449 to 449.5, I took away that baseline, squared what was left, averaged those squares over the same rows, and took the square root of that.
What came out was 0.76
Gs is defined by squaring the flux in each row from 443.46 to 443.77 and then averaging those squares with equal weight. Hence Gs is 93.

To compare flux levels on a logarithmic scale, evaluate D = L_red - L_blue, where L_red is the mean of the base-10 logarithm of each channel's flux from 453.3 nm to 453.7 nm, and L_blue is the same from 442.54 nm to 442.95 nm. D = 0.004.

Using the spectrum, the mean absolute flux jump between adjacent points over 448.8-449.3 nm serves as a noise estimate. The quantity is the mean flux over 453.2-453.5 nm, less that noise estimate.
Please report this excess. 9.5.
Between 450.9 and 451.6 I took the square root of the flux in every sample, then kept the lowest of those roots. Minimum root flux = 3.31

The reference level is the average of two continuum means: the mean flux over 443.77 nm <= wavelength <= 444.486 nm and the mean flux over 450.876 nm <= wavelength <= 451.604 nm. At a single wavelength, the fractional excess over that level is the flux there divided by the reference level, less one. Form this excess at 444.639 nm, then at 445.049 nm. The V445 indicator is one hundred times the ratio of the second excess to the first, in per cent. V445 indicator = 103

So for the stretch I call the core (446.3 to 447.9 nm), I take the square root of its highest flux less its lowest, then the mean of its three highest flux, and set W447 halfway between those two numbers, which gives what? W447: 5.3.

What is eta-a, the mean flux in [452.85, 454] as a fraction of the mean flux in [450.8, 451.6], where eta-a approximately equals 0.86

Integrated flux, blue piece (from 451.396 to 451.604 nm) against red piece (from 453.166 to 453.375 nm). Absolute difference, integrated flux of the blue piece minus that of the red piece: 0.32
